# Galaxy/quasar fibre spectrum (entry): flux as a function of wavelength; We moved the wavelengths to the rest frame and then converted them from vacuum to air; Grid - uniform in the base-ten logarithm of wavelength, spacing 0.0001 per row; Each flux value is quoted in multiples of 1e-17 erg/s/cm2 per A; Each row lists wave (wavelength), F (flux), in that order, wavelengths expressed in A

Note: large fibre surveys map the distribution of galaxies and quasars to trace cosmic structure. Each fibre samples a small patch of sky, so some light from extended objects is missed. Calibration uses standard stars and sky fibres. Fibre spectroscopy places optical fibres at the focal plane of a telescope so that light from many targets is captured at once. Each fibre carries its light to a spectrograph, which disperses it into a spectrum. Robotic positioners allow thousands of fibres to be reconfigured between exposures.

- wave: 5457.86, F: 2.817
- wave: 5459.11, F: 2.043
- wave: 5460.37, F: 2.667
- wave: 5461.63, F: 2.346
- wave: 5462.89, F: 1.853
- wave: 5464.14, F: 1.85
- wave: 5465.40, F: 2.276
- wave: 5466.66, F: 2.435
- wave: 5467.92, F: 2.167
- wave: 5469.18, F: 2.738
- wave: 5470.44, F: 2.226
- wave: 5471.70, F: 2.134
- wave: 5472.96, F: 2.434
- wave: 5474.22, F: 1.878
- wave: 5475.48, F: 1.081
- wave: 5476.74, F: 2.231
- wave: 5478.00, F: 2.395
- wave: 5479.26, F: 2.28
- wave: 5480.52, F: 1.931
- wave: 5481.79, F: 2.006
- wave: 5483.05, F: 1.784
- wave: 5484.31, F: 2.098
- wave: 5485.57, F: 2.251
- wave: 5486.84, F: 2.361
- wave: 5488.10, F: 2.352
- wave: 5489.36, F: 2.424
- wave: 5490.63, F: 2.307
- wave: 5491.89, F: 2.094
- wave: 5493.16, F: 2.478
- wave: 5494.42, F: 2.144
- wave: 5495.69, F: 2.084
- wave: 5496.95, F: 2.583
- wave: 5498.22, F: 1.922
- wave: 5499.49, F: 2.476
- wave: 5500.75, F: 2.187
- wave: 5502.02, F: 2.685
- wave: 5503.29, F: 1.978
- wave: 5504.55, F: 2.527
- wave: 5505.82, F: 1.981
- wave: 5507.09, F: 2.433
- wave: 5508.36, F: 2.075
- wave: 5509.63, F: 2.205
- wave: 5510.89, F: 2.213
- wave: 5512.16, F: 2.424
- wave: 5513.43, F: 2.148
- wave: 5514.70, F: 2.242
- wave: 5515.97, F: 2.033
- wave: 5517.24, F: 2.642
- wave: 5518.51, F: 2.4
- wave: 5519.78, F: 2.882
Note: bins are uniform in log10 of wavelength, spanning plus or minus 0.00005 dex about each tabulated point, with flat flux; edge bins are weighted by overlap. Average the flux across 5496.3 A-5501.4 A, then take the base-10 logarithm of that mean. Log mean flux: 0.360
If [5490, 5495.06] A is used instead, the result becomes 0.353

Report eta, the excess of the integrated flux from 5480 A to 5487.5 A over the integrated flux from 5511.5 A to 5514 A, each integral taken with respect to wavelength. 10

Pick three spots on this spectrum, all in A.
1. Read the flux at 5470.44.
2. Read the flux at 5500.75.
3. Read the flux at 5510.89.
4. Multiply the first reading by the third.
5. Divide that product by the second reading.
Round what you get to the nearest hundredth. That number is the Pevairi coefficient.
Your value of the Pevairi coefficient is 2.25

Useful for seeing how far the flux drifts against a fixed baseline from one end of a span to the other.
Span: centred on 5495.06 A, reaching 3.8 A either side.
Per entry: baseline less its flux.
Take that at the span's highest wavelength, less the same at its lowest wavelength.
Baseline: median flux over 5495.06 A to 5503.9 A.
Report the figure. 0.17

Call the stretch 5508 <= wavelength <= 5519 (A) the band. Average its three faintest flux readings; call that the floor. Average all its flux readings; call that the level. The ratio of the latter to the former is 1.09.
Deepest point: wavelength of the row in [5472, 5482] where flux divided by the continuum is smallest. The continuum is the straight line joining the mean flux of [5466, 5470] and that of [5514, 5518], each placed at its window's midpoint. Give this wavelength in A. 5475.48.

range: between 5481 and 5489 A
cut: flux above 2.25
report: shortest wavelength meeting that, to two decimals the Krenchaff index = 5485.57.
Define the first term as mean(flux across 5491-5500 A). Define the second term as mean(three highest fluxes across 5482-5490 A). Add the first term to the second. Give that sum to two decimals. 4.63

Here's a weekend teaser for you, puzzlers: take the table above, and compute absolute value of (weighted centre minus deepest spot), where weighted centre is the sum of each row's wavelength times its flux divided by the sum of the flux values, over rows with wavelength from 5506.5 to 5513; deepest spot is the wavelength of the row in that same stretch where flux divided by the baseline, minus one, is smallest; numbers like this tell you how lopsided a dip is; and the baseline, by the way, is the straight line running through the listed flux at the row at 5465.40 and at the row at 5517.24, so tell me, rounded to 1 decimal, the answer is 1.3 A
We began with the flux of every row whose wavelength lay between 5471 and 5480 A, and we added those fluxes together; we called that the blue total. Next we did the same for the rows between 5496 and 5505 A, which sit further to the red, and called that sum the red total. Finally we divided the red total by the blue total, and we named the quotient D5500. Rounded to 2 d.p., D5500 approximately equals 1.13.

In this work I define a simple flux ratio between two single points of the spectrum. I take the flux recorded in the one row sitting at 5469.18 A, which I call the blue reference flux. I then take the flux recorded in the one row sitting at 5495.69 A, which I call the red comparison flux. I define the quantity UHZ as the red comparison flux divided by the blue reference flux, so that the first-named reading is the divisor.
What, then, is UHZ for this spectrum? 0.76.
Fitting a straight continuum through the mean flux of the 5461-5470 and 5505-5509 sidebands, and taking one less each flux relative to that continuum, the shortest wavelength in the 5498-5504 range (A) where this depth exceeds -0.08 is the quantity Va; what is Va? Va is 5498.22 A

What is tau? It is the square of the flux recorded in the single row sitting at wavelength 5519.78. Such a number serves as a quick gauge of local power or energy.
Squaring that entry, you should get 8.31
